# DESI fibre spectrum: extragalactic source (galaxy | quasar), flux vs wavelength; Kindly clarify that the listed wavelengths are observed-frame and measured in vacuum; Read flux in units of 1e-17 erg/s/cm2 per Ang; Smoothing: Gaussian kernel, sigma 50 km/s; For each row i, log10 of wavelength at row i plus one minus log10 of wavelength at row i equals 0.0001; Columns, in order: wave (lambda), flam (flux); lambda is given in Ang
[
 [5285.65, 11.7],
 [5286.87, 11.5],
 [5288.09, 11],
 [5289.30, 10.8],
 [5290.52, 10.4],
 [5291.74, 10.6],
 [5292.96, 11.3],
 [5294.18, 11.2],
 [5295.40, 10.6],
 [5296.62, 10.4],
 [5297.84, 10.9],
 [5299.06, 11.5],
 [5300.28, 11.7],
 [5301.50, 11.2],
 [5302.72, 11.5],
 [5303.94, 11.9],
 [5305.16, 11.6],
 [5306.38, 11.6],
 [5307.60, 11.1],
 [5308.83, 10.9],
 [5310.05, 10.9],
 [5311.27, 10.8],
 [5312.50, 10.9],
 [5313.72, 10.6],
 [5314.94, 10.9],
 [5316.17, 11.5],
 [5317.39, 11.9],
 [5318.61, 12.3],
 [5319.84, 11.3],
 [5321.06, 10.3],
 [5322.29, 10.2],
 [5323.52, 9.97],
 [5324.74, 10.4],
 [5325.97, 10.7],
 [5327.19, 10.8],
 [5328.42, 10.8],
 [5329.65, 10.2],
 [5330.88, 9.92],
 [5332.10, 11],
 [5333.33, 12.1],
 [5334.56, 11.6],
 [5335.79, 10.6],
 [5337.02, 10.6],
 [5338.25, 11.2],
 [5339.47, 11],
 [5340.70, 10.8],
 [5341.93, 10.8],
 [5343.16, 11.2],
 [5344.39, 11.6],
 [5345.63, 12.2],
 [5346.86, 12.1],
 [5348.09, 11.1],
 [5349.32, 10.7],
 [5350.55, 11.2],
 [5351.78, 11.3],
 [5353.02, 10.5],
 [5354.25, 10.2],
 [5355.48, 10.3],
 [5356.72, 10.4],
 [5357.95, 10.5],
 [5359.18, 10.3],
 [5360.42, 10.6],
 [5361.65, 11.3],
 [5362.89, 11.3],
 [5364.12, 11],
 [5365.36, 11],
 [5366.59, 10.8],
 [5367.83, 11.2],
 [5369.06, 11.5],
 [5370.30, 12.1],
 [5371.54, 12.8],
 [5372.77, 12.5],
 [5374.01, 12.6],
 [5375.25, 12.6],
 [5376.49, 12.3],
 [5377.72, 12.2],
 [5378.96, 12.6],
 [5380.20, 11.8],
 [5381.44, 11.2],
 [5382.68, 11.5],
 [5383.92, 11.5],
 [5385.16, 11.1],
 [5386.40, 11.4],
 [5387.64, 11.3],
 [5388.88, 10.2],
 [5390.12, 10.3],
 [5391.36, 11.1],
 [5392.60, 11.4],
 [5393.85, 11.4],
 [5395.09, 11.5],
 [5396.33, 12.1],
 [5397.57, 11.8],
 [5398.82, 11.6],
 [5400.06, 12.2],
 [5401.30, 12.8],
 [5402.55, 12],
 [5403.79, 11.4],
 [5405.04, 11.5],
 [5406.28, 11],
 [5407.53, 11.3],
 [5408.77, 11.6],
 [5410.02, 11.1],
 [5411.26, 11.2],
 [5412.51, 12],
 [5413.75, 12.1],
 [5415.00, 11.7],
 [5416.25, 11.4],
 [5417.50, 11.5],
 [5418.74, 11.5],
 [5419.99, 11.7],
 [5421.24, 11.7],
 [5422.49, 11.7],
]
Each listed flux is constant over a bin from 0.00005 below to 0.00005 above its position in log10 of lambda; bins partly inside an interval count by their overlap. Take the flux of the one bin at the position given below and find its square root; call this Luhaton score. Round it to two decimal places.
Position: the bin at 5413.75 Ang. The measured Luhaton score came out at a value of 3.48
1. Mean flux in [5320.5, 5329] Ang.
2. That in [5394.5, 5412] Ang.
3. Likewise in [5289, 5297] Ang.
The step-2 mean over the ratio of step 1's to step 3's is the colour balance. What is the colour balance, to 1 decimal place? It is 12.0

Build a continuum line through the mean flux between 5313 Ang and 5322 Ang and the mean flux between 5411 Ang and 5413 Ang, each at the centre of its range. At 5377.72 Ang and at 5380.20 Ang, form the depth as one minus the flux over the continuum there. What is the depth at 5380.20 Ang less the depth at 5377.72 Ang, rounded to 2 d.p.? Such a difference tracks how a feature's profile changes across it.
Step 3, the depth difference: 0.04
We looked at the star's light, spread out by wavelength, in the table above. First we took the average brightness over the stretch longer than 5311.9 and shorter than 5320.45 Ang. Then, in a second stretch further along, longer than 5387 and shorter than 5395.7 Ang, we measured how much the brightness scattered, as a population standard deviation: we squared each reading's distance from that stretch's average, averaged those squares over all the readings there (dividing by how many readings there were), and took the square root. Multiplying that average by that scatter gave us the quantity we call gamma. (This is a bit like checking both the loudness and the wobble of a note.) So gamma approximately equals 5.7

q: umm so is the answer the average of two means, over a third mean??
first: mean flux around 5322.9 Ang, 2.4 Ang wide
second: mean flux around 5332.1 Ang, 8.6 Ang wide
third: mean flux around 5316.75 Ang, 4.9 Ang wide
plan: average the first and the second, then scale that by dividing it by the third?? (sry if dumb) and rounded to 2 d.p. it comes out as 0.90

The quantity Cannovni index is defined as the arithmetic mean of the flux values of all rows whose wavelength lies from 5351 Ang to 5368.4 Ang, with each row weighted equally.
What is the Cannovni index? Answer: 10.76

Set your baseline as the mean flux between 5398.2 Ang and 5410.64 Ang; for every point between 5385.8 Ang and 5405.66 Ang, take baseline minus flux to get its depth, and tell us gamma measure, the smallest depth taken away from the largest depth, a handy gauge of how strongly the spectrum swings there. 2.6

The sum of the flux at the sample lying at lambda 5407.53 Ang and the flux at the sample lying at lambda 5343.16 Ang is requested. 22.5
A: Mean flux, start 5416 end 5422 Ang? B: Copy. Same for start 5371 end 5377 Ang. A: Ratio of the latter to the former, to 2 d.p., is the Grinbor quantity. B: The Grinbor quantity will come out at 1.09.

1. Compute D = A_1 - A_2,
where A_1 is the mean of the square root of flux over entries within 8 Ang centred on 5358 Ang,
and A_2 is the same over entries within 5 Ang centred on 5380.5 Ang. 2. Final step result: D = -0.19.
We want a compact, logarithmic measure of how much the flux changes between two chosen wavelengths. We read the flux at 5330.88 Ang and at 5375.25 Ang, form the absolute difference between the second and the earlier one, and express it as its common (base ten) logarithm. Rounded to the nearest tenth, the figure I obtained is 0.4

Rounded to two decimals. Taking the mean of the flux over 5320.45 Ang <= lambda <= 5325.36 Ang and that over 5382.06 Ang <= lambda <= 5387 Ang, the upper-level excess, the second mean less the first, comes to 1.16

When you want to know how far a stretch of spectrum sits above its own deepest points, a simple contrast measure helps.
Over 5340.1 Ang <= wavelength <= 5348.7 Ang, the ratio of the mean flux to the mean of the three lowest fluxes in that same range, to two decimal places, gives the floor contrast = 1.05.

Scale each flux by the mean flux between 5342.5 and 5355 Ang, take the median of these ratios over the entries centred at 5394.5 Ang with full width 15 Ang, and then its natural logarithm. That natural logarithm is 0.02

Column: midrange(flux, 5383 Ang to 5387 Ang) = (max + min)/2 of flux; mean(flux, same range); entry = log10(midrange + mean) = 1.35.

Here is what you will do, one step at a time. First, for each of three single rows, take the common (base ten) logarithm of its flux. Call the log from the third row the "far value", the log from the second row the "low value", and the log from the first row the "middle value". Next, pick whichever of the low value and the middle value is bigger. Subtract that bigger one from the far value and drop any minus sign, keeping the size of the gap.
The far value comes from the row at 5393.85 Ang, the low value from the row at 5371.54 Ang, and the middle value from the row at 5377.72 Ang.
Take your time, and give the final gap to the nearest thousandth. 0.050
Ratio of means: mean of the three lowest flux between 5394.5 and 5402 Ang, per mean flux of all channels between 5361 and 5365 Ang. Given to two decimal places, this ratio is 1.04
